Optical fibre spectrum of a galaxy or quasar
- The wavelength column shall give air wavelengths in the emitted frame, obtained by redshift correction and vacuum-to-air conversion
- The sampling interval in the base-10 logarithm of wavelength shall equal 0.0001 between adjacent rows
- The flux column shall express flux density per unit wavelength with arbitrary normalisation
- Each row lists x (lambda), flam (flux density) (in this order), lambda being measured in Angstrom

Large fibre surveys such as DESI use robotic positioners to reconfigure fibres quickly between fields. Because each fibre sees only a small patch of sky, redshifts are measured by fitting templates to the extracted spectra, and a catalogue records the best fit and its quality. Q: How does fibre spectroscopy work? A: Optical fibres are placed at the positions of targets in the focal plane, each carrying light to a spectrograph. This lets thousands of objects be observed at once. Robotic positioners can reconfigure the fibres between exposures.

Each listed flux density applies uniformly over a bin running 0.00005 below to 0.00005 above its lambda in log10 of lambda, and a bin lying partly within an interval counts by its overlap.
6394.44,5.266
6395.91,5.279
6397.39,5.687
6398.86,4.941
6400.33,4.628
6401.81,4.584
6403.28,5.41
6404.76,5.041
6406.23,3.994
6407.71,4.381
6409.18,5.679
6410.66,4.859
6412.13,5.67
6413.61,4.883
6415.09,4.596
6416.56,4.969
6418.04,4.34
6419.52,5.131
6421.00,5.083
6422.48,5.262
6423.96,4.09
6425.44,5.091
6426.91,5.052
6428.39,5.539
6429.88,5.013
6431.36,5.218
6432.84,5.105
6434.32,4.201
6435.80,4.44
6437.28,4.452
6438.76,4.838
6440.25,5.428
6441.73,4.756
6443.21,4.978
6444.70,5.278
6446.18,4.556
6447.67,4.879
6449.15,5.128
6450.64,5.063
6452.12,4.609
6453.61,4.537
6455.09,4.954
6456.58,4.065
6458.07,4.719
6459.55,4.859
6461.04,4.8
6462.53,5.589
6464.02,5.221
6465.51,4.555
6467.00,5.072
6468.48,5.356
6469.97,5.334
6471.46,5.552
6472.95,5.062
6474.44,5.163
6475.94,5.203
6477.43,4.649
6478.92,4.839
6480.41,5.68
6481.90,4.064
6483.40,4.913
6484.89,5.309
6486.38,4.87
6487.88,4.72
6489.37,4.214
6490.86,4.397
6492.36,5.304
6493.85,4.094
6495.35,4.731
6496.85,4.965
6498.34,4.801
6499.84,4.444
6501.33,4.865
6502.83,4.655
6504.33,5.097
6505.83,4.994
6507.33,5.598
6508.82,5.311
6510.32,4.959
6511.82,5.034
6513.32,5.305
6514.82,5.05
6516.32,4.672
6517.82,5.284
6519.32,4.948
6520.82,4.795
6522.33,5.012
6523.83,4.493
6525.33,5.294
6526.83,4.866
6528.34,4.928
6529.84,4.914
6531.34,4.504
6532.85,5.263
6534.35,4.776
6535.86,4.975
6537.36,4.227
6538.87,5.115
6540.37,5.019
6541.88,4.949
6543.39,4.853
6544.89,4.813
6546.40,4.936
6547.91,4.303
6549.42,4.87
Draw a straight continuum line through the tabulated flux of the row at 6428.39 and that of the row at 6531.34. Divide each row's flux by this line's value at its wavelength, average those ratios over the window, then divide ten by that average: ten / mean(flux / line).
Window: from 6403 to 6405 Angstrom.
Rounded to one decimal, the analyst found 11.1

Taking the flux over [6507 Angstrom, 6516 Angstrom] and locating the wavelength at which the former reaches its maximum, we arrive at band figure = 6507.33 Angstrom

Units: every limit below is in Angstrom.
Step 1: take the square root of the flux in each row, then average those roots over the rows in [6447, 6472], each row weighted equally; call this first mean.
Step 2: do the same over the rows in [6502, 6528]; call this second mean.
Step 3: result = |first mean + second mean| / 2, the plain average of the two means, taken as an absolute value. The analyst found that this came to 2.23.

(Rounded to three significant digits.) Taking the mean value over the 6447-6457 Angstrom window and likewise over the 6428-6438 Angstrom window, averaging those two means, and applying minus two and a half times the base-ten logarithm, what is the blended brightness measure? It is -1.70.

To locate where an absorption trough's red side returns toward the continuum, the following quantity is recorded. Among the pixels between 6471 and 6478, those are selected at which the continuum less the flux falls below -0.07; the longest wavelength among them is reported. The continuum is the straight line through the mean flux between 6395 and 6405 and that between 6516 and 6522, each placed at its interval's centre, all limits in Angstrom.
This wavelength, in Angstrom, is 6475.94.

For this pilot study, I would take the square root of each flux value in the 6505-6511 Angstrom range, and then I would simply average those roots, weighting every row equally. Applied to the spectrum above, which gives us 2.28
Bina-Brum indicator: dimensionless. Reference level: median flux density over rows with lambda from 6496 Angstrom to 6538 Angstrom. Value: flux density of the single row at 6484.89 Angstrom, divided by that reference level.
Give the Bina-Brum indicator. 1.07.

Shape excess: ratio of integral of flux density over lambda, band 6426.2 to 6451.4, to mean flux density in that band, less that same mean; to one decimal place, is 20.3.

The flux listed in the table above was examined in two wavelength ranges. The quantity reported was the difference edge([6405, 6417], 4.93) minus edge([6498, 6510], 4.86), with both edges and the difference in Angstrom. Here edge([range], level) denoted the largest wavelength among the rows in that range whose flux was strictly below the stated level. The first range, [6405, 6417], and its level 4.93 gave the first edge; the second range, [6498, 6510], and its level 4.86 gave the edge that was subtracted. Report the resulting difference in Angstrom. -87.7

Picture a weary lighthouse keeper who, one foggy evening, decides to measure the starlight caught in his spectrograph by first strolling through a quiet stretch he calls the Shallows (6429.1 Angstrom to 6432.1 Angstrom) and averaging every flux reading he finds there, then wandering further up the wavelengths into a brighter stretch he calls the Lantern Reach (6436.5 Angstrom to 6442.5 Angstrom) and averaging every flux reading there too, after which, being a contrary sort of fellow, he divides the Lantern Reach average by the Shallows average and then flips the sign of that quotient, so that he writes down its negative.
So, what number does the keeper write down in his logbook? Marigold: -0.95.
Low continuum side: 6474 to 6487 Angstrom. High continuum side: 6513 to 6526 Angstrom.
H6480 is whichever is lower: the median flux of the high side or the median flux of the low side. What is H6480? 4.91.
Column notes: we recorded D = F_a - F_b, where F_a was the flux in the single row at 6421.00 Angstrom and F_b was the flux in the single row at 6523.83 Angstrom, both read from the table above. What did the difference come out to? 0.6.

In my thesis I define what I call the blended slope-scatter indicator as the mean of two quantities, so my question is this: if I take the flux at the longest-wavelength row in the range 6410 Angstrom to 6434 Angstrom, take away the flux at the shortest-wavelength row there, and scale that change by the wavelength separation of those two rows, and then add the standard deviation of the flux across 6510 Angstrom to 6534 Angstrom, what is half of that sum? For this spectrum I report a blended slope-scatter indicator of 0.13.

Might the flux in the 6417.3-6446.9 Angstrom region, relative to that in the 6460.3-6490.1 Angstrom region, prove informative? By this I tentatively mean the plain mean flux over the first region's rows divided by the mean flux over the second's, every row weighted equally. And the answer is 0.98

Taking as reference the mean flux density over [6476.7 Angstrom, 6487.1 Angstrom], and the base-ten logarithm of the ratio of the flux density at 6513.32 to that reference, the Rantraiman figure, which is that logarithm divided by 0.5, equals 0.07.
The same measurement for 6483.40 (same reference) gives 0.00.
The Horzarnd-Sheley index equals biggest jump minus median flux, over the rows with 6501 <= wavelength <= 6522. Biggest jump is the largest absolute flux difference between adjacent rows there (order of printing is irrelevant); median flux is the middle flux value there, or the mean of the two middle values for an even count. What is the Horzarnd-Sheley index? -4.4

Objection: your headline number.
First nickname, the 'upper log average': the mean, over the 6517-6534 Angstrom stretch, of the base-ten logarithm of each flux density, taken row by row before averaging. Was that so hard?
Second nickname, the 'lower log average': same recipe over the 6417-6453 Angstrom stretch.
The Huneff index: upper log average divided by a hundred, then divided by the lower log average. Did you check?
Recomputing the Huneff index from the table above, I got 0.0101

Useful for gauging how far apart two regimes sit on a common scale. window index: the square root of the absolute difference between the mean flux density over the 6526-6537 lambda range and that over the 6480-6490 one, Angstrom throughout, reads 0.26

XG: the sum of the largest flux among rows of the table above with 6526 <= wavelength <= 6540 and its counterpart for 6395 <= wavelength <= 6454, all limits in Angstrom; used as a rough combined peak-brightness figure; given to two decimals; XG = 10.95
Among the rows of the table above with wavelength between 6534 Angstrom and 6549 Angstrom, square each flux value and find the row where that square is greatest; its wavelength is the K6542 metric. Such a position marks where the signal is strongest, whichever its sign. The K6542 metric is 6538.87 Angstrom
